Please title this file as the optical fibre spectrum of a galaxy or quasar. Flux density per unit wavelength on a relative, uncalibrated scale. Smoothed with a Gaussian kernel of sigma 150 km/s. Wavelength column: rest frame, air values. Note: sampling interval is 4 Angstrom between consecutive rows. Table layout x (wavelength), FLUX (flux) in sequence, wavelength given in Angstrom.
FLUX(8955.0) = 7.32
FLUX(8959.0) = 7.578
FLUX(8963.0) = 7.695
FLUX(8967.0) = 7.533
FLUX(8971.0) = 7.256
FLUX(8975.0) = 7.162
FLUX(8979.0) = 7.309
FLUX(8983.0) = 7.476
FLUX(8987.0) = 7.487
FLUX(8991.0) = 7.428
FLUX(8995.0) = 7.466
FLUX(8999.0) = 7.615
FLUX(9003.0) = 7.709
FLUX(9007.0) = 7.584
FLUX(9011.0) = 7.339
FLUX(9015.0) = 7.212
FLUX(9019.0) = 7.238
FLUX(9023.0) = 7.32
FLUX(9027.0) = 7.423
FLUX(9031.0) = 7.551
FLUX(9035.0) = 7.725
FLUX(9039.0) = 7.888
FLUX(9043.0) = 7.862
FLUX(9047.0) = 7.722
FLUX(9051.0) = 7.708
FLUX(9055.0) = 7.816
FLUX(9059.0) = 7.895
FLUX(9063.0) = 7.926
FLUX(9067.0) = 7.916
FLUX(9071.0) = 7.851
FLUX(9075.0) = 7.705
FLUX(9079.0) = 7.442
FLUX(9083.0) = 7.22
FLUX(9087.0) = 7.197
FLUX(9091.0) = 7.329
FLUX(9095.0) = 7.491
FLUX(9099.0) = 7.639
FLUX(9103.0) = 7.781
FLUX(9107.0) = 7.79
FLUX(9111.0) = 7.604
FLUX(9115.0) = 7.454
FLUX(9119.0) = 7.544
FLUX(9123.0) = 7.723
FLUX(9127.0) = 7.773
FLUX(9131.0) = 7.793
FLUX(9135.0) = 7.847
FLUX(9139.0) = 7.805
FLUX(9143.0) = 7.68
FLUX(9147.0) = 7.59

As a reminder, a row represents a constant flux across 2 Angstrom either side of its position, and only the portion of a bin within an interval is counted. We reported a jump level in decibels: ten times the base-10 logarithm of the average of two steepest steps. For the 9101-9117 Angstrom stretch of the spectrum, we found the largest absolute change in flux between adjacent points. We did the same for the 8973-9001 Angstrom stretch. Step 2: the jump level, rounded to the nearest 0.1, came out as -7.5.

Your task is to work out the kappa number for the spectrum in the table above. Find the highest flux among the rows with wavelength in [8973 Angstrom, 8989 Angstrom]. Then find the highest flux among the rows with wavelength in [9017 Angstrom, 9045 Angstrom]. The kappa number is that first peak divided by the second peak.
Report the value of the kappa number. 0.95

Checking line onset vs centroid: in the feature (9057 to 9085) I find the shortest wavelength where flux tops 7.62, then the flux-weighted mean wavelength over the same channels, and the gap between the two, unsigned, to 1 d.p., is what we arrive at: 11.8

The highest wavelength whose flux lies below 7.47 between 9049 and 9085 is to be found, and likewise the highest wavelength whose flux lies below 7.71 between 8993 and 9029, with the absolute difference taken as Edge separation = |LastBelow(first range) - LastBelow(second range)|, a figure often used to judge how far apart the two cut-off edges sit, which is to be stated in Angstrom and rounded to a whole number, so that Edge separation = 56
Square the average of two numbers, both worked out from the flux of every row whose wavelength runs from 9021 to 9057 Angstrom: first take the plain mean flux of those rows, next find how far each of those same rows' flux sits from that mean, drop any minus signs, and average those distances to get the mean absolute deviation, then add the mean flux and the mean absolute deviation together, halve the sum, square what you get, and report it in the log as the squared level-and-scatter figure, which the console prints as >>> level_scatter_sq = 15.3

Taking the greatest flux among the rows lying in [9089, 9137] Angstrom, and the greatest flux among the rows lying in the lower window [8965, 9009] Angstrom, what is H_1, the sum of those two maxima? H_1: 15.6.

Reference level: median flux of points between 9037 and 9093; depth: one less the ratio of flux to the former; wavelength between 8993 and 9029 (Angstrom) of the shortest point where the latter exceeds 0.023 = 8995.0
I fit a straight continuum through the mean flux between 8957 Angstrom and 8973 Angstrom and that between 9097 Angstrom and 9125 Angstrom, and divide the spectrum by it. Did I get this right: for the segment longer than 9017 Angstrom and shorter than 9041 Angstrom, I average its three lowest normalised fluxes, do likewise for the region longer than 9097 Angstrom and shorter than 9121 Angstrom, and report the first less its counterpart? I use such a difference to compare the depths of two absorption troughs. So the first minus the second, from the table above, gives -0.017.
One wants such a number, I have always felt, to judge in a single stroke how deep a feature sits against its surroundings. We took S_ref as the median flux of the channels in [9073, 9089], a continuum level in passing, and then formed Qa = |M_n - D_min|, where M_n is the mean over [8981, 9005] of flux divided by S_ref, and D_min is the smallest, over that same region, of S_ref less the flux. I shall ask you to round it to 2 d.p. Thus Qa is 1.41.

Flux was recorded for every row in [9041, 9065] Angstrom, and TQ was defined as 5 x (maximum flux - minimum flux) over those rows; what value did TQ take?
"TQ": 1.1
